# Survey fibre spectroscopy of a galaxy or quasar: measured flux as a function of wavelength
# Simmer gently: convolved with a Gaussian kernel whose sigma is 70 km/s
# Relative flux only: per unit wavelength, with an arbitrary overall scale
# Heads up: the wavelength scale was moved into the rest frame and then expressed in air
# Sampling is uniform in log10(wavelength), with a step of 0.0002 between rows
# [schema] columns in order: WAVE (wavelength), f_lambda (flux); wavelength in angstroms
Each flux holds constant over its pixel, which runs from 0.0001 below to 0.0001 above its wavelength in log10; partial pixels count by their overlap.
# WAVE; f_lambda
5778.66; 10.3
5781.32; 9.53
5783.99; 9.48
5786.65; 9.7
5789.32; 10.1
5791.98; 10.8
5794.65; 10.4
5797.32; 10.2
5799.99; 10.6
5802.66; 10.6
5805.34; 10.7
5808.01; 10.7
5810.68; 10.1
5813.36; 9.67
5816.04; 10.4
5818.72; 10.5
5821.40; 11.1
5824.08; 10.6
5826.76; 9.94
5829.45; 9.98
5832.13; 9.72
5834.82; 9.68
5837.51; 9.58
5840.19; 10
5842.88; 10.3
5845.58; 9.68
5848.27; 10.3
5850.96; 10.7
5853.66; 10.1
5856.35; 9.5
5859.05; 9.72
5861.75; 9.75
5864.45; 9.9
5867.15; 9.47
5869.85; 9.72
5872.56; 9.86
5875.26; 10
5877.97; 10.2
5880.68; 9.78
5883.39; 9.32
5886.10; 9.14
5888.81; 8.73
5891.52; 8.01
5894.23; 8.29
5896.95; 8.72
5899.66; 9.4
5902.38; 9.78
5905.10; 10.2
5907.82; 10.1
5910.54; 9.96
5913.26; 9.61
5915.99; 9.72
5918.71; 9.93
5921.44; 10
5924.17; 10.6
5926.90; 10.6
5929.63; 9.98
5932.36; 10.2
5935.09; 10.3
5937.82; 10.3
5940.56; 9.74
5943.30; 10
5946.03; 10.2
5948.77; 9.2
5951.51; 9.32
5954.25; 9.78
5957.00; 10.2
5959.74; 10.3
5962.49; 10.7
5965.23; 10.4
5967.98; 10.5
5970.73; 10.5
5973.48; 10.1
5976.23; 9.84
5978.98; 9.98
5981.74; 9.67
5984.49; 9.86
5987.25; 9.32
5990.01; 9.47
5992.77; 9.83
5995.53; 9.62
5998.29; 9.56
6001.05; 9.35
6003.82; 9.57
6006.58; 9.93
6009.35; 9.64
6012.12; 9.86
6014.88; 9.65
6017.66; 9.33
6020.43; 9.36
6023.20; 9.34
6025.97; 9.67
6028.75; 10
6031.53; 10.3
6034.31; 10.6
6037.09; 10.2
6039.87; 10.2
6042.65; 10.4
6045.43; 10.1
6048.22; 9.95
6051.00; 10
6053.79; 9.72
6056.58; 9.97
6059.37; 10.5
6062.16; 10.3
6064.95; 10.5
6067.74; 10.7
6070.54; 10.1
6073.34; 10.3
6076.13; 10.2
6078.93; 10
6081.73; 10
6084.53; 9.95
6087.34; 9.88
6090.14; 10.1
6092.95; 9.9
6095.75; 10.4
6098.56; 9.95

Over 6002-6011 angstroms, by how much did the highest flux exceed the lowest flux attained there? 0.36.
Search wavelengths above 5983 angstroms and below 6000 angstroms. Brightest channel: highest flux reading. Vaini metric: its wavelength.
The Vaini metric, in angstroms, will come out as 5984.49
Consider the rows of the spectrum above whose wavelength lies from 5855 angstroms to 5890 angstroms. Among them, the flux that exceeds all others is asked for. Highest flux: 10.2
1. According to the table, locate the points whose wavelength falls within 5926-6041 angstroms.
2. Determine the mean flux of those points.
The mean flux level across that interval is 9.9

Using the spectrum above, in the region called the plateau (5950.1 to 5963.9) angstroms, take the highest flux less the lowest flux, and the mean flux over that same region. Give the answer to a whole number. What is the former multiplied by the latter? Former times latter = 14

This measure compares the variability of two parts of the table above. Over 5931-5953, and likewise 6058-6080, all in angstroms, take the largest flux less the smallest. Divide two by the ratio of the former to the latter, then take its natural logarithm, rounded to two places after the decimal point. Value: 0.24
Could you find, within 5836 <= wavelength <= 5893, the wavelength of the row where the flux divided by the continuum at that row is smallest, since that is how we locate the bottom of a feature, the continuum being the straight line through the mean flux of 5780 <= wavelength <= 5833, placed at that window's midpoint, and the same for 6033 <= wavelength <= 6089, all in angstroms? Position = 5891.52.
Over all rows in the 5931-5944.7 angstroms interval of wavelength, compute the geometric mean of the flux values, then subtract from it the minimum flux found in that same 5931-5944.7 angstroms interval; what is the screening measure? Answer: 0.37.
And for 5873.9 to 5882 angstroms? 0.21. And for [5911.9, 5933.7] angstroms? 0.46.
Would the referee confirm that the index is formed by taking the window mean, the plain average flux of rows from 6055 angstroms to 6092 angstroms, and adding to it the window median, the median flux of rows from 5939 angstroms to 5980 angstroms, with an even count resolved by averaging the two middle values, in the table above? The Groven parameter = 20.3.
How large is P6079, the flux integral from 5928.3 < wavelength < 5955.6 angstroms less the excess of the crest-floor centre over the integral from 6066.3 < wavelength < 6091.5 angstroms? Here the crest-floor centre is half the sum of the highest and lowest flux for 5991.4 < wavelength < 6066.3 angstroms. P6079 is 516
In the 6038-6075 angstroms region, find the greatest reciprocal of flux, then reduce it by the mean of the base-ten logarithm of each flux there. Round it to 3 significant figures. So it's -0.906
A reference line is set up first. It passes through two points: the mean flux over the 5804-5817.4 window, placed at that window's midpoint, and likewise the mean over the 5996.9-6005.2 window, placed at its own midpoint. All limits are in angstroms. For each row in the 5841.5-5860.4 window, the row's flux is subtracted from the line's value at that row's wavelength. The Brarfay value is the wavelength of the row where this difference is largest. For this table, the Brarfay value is 5856.35 angstroms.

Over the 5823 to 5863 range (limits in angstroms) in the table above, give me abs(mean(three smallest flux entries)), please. 9.59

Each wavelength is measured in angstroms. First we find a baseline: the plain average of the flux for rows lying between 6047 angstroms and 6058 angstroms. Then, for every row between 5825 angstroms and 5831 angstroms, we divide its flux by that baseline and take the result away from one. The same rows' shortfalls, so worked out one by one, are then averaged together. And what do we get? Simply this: -0.01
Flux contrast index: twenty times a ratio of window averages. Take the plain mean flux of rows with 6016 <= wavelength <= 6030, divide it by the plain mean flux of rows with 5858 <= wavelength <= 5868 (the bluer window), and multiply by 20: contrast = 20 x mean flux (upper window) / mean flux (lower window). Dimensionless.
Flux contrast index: 19.6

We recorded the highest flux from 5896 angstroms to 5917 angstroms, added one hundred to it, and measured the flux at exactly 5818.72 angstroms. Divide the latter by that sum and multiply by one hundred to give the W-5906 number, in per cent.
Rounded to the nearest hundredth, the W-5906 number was 9.53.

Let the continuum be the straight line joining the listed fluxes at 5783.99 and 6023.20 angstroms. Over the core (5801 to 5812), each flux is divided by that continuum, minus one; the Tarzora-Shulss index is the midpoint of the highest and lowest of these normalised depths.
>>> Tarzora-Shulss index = 0.10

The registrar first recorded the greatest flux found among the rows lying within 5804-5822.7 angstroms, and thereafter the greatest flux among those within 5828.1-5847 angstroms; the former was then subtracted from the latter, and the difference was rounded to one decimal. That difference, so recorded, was -0.8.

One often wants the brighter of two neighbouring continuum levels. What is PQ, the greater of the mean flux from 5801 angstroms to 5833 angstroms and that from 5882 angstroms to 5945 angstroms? 10.3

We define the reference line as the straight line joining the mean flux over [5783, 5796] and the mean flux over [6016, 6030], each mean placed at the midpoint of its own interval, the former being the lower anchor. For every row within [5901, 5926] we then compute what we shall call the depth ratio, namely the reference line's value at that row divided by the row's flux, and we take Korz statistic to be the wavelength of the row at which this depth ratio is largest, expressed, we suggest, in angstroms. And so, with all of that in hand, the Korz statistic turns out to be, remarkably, 5913.26 angstroms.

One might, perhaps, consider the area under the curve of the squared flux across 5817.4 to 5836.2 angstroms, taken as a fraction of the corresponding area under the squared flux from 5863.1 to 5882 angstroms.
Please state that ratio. 1.07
